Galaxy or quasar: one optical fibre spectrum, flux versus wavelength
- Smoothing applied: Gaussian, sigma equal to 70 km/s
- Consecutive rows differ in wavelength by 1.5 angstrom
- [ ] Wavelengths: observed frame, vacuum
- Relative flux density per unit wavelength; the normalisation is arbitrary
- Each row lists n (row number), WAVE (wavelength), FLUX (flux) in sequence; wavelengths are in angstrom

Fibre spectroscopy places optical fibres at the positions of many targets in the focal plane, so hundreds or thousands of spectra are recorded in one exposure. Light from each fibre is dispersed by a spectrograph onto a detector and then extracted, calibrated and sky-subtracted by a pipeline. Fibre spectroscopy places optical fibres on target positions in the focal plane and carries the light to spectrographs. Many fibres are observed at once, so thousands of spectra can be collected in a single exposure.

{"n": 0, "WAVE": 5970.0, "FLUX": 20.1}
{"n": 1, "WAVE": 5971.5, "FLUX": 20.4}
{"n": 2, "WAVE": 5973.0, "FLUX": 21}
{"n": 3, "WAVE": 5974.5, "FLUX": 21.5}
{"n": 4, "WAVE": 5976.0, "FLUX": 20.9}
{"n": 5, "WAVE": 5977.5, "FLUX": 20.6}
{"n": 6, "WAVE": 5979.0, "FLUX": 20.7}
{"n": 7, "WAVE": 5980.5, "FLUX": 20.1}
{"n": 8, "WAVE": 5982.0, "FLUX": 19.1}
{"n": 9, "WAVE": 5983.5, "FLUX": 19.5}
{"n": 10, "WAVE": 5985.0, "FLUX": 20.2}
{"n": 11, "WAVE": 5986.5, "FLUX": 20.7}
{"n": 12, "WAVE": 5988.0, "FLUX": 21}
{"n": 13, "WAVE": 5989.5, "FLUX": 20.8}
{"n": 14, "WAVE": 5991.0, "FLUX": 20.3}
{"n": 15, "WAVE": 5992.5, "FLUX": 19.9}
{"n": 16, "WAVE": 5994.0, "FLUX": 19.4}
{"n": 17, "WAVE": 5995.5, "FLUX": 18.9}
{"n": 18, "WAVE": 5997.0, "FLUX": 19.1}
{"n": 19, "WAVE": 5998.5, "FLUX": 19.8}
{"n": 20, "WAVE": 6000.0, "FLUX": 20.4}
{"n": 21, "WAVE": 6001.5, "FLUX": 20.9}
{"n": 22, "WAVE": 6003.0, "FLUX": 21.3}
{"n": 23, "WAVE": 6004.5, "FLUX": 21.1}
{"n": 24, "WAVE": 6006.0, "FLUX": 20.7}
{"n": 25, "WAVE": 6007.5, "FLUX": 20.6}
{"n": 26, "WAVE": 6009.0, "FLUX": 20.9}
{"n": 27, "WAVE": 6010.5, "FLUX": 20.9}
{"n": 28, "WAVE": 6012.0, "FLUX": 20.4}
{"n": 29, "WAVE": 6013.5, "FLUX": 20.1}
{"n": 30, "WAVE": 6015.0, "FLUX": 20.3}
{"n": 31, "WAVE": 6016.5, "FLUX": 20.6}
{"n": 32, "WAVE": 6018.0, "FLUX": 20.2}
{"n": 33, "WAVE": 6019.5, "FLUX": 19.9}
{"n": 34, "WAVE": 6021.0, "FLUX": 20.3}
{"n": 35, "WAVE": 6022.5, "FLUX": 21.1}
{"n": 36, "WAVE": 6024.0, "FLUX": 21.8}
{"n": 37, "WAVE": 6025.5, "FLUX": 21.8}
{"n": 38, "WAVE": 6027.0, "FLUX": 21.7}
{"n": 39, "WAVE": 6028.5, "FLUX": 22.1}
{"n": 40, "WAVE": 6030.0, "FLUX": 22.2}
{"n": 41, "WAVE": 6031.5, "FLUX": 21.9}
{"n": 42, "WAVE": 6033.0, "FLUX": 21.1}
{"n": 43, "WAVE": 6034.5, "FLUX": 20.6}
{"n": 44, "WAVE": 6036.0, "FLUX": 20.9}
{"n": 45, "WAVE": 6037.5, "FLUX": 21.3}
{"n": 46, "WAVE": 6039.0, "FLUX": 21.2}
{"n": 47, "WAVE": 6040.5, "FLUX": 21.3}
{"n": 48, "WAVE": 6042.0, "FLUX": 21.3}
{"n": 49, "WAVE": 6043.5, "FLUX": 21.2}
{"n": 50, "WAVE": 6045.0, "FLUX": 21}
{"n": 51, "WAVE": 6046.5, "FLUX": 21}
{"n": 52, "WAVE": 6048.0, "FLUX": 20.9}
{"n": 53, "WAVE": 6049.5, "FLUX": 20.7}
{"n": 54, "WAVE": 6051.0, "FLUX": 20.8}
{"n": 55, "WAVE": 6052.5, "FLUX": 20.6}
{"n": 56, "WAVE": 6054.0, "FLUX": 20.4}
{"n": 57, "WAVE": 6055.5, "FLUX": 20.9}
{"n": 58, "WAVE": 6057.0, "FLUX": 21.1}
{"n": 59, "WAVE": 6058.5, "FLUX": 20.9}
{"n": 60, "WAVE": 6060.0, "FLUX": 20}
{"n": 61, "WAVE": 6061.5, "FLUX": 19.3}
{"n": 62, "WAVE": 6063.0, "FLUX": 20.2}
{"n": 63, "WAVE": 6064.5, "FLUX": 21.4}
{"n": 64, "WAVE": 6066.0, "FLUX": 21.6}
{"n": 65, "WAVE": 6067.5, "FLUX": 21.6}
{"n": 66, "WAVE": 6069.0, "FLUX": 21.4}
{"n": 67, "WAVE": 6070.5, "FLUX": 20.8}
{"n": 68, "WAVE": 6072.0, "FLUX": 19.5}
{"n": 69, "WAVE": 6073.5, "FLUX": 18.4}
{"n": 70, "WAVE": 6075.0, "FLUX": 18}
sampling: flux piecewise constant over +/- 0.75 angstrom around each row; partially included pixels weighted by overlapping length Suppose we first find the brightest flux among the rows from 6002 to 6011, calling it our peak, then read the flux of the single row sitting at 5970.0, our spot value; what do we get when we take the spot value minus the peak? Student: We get -1.2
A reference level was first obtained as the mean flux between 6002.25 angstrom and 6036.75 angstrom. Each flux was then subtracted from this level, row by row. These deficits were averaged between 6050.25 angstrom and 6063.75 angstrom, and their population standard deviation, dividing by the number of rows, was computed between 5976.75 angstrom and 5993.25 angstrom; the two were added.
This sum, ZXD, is 1.07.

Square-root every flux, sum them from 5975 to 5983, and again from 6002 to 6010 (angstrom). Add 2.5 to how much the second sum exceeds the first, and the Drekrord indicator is 2.9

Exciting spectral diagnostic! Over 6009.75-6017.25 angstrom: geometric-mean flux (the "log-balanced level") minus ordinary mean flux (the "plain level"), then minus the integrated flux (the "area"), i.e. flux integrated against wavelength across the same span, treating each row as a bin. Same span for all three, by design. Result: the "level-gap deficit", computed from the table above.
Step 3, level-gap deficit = -153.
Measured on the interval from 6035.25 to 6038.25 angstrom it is -63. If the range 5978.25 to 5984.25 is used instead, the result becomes -119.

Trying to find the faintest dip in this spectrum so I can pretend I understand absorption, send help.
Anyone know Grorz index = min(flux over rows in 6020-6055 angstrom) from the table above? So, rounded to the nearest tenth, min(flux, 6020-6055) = 20.3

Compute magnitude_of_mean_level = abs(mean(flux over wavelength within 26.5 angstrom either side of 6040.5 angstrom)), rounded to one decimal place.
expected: 21.0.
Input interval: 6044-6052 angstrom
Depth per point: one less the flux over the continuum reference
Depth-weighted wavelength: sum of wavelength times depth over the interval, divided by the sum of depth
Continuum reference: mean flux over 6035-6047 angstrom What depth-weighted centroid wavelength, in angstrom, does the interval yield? 6048.8 angstrom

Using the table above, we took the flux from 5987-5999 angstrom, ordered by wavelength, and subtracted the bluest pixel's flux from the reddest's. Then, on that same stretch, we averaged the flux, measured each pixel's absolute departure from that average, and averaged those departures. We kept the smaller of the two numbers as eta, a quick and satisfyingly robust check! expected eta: -1.2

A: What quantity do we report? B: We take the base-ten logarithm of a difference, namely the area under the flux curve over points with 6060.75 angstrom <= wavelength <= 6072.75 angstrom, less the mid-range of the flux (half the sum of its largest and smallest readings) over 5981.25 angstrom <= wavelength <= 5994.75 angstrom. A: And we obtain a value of 2.36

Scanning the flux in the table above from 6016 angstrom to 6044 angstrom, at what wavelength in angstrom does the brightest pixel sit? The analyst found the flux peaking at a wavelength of 6030.0 angstrom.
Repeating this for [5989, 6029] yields 6028.5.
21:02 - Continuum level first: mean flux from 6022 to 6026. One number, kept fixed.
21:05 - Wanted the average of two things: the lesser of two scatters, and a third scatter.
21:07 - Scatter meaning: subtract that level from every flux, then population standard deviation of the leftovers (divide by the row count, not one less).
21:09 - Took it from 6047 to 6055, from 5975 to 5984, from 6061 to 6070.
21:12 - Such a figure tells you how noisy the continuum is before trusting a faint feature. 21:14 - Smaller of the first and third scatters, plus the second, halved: 0.41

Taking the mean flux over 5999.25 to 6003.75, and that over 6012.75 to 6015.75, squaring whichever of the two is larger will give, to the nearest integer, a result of 435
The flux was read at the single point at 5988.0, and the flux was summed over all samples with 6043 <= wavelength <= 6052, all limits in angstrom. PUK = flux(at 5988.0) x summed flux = 2638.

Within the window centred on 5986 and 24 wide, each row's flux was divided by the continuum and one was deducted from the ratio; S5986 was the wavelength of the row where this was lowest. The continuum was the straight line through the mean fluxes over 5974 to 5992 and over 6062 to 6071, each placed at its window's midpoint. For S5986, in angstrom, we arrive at 5995.5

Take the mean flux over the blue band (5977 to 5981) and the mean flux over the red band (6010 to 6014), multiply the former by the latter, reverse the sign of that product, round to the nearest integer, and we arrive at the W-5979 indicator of -419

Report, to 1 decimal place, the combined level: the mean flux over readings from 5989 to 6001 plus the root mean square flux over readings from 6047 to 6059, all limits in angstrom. 40.6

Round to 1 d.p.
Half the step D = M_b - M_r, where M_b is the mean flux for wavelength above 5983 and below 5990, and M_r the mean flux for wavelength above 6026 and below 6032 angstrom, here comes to -0.8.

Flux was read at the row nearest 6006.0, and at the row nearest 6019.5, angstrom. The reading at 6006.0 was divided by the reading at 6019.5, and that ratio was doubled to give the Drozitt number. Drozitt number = 2.08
